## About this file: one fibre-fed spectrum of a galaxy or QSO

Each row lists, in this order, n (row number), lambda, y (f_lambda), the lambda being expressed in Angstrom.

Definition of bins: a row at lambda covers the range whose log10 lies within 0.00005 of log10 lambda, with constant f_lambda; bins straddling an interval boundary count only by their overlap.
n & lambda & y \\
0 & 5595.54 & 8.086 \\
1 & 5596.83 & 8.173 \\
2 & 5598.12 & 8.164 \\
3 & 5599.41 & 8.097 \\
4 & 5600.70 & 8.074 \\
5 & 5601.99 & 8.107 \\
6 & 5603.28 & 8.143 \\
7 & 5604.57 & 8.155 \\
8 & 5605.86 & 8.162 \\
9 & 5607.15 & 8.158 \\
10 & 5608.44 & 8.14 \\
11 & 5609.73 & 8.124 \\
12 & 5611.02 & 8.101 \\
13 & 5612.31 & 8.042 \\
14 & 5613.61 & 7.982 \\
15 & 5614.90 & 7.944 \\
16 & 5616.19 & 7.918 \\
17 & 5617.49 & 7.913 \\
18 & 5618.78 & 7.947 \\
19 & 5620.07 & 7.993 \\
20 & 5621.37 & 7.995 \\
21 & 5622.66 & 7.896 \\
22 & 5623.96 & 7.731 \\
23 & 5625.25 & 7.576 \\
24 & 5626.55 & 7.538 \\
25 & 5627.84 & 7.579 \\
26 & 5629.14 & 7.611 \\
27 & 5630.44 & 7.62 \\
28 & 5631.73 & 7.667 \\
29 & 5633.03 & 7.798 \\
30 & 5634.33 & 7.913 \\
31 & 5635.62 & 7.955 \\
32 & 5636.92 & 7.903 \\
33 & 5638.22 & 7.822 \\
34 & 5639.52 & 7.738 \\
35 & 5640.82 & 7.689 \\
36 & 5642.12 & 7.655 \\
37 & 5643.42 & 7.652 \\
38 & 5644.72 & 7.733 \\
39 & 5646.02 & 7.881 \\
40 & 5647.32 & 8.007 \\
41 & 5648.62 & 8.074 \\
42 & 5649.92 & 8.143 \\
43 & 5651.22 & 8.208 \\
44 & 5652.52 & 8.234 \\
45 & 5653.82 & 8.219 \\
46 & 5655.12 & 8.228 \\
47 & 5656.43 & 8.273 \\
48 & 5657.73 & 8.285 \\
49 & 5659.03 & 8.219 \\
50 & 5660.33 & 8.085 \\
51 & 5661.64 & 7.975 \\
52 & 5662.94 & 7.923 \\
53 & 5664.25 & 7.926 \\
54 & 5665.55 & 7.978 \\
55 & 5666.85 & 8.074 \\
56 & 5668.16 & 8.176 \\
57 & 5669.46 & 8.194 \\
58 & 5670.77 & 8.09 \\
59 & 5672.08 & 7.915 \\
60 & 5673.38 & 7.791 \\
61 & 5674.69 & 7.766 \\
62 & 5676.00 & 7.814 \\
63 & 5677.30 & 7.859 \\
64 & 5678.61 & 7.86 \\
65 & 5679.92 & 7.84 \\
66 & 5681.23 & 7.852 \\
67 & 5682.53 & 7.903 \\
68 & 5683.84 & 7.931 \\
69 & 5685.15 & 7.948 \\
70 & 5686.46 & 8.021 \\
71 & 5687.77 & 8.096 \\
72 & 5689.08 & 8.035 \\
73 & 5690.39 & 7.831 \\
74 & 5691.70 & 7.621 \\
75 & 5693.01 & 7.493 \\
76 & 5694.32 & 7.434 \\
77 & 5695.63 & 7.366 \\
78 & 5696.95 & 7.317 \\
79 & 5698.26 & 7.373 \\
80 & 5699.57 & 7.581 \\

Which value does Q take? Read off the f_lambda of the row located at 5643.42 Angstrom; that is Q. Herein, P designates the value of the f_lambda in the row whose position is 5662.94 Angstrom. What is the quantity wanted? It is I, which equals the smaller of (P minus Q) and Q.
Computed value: 0.27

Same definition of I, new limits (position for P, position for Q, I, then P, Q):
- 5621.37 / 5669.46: -0.20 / 7.995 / 8.194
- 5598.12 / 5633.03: 0.37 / 8.164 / 7.798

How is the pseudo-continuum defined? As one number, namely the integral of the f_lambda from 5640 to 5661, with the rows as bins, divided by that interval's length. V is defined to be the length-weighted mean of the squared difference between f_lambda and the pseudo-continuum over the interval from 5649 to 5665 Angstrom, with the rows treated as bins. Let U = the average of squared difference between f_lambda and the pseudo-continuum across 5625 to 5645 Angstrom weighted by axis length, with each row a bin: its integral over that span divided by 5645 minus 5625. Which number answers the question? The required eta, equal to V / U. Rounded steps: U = 0.12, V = 0.028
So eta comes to 0.24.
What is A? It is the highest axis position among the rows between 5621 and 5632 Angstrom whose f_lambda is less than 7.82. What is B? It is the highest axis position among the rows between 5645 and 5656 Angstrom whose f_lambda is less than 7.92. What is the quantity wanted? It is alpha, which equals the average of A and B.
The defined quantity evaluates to 5638.9 Angstrom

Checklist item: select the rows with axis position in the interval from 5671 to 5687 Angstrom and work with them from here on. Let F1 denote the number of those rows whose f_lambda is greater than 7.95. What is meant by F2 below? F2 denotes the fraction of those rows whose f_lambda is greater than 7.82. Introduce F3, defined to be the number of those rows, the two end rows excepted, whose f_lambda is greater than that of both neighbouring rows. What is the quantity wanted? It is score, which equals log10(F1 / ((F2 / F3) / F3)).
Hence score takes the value 0.12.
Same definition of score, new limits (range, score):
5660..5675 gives 0.92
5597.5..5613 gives 1.08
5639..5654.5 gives 1.01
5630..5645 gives 0.48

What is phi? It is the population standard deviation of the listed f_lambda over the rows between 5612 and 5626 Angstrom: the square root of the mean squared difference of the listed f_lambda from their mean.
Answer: 0.129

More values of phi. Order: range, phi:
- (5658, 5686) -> 0.130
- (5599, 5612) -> 0.029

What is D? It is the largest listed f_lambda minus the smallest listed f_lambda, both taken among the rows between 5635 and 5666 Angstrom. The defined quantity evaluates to 0.63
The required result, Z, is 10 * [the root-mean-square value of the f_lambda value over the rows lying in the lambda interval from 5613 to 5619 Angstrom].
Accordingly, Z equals 79.4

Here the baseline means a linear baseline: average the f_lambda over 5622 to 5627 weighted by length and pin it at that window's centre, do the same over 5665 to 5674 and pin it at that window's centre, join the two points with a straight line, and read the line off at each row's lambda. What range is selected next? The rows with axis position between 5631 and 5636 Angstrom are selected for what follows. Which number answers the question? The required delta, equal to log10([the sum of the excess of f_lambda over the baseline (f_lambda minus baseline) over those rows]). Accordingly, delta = -0.5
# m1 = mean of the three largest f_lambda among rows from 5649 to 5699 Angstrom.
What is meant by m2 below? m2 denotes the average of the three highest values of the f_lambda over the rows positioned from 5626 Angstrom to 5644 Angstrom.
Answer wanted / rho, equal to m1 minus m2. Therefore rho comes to 0.3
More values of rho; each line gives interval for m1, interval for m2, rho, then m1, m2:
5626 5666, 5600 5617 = 0.1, 8.26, 8.16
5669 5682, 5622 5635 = 0.2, 8.07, 7.87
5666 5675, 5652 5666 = -0.1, 8.15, 8.26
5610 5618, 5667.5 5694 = -0.1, 8.04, 8.16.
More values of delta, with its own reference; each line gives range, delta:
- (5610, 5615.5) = 0.2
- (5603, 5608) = 0.4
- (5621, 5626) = -0.3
